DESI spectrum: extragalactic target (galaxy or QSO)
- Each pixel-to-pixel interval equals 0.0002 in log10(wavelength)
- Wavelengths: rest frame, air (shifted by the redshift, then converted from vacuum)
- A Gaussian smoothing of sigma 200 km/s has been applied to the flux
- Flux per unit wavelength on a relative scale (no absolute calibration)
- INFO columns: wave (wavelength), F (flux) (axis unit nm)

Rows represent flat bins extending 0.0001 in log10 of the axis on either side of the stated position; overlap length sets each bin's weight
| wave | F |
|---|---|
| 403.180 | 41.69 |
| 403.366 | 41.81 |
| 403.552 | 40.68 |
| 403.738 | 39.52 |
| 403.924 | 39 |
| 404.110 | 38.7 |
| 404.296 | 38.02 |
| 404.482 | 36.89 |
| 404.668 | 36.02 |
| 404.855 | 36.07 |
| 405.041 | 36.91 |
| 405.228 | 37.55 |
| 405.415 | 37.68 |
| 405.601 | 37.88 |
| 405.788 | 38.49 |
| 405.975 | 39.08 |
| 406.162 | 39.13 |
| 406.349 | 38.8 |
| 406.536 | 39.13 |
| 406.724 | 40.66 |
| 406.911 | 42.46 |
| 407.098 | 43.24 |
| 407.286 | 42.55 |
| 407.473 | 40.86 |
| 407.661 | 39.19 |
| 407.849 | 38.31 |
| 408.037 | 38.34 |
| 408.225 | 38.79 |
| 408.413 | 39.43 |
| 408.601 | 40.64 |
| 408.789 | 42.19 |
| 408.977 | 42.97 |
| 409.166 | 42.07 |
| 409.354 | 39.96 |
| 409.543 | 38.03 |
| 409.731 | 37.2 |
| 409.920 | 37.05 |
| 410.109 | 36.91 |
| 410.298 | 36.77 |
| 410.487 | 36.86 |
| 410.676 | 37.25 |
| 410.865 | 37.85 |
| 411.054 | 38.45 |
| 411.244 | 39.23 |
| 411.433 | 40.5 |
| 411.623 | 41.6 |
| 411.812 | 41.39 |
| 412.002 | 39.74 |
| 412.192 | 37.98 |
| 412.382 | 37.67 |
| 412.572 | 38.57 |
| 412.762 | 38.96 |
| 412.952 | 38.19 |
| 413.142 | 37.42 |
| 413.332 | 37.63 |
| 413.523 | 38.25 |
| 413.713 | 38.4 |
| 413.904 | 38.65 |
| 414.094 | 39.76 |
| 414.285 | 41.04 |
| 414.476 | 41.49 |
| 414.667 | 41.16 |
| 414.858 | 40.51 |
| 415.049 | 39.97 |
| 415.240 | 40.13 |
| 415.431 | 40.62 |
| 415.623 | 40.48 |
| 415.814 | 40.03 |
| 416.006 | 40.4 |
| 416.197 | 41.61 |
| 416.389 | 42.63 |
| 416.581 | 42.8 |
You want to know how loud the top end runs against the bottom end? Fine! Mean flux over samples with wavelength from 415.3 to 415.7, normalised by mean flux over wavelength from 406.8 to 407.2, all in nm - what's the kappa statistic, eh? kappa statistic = 0.95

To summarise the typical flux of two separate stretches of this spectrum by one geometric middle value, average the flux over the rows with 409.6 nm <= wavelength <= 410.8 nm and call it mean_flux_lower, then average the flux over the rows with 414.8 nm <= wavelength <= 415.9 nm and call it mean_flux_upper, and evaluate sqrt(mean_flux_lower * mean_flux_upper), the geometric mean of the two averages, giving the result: 38.6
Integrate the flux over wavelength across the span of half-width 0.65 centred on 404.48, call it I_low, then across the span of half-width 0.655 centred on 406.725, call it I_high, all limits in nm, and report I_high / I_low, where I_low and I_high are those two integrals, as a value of 1.10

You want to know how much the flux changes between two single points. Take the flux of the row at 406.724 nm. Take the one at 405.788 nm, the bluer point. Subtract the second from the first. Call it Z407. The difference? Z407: 2.2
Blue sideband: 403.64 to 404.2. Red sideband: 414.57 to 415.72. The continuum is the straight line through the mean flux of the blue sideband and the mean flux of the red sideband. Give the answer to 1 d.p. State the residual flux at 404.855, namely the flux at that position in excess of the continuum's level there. -3.1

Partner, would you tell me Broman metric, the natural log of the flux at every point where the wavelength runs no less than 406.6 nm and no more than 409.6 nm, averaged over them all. 3.703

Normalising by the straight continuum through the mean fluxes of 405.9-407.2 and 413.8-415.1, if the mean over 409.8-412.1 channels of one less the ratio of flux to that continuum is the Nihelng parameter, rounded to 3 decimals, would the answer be 0.043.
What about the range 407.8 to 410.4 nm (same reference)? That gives 0.029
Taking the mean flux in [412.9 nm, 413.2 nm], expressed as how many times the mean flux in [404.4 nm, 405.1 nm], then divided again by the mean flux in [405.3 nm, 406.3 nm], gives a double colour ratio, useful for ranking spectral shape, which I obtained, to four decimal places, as 0.0270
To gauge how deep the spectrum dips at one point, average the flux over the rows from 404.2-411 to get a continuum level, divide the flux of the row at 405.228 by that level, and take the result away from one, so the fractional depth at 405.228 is 0.035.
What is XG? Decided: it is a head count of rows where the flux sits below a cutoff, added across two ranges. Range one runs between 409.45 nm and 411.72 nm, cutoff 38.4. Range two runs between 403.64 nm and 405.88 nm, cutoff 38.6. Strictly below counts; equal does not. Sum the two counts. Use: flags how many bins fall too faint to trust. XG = 17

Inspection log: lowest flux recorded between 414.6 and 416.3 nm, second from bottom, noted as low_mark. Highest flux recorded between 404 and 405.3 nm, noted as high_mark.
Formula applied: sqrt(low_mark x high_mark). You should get 39.4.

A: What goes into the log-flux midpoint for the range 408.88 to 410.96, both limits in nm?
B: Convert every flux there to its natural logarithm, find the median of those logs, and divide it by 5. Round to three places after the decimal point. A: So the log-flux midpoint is 0.724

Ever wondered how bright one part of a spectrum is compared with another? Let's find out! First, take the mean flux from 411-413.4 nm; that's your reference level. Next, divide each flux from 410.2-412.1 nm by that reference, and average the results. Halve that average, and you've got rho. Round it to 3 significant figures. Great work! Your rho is 0.499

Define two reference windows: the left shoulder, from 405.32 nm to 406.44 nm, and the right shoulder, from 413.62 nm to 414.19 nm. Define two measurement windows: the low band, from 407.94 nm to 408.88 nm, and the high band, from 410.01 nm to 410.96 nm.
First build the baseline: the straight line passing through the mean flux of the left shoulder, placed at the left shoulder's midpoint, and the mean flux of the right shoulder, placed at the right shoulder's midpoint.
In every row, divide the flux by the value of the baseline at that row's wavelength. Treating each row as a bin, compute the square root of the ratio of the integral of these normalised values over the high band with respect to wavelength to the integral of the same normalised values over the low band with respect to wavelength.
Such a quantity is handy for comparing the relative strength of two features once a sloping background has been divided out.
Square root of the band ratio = 0.97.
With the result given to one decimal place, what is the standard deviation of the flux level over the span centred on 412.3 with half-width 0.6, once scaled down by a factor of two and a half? 0.5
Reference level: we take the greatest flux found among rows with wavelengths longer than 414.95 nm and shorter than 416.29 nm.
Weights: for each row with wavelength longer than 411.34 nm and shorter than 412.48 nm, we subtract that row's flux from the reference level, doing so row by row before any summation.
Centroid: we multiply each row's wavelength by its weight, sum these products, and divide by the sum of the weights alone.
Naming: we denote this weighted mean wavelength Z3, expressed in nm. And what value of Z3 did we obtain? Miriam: 412.14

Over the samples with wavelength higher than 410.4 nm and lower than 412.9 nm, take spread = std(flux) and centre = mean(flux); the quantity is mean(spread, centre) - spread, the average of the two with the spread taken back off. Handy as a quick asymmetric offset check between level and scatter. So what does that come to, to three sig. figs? 18.7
